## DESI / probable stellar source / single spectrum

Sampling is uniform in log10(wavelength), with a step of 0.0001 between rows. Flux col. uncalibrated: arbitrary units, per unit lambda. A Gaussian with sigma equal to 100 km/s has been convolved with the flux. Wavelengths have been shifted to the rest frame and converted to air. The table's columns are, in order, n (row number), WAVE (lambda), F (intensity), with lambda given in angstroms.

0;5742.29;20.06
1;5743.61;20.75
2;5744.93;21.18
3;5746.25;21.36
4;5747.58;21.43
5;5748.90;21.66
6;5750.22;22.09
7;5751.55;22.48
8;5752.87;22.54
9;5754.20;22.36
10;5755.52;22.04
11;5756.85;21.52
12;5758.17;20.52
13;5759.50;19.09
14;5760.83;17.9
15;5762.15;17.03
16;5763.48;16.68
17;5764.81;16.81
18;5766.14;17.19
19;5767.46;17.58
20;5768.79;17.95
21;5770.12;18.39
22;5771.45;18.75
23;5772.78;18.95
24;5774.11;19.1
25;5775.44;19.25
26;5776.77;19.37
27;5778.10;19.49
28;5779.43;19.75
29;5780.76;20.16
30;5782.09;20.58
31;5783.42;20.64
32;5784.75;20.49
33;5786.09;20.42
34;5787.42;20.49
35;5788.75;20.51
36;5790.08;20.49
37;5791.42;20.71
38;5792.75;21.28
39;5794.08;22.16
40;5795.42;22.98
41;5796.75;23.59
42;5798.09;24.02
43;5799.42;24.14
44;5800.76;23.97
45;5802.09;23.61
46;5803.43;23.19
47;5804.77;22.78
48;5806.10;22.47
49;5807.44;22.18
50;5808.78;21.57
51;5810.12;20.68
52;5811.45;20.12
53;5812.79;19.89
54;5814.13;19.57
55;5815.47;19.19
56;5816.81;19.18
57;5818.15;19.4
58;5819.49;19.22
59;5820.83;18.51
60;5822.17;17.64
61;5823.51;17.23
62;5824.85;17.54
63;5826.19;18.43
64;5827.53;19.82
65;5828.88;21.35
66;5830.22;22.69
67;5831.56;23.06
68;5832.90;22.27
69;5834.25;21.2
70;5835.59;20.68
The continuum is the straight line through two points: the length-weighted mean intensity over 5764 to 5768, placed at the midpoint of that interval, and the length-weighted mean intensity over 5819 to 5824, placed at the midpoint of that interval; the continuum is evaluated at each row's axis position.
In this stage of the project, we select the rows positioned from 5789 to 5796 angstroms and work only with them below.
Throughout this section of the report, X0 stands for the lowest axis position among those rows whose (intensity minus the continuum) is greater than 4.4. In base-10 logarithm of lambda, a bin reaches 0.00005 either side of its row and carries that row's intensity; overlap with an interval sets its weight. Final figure 5794.08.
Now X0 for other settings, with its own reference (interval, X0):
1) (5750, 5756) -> 5750.22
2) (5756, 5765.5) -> 5756.85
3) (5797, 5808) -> 5798.09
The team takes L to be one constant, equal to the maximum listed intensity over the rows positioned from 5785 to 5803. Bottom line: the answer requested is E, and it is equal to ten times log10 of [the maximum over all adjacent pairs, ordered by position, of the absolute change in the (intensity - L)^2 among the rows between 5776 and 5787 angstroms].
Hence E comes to 5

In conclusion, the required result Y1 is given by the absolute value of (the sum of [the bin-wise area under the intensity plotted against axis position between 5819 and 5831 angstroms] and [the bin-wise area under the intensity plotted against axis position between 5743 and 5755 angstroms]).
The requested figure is 492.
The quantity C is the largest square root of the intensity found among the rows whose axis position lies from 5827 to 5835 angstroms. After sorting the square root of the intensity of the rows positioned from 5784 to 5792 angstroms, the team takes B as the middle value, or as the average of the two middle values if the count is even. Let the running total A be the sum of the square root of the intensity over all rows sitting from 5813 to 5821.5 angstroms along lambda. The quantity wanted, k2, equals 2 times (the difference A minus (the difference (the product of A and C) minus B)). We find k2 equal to -191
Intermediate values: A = 26.3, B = 4.53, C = 4.8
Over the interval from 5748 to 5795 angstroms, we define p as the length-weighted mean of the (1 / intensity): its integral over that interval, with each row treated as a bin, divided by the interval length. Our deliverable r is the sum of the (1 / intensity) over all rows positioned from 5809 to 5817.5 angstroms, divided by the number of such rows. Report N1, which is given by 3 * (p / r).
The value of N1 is 3.00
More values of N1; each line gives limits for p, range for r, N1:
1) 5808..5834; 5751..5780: 2.91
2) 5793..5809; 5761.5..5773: 2.30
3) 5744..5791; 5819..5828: 2.78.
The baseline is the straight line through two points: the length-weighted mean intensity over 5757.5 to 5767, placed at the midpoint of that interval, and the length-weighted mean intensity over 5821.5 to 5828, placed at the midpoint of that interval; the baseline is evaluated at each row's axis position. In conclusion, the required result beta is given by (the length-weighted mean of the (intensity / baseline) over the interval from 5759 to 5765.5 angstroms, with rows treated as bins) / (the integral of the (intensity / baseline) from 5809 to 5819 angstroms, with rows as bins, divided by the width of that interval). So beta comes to 0.89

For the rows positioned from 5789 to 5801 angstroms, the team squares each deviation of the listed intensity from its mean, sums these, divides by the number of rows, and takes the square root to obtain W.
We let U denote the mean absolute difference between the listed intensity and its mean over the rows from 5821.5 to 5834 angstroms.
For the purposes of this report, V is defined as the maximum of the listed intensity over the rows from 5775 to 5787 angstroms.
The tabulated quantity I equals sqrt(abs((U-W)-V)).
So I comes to 4.47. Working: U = 2.08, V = 20.64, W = 1.39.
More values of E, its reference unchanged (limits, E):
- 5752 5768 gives 11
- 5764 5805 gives 7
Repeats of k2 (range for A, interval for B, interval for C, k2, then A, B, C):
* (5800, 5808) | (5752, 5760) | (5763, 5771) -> -180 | 28.8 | 4.67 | 4.3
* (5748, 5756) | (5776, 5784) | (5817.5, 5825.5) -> -184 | 28.3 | 4.47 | 4.4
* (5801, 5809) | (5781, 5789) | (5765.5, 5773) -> -182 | 28.5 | 4.53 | 4.4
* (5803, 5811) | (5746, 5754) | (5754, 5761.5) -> -201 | 28.2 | 4.68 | 4.7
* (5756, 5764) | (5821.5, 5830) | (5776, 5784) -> -176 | 26.0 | 4.25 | 4.5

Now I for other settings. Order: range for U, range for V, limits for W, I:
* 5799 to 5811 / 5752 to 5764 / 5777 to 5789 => 4.69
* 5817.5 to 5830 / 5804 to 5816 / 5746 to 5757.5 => 4.71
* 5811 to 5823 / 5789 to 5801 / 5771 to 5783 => 4.92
